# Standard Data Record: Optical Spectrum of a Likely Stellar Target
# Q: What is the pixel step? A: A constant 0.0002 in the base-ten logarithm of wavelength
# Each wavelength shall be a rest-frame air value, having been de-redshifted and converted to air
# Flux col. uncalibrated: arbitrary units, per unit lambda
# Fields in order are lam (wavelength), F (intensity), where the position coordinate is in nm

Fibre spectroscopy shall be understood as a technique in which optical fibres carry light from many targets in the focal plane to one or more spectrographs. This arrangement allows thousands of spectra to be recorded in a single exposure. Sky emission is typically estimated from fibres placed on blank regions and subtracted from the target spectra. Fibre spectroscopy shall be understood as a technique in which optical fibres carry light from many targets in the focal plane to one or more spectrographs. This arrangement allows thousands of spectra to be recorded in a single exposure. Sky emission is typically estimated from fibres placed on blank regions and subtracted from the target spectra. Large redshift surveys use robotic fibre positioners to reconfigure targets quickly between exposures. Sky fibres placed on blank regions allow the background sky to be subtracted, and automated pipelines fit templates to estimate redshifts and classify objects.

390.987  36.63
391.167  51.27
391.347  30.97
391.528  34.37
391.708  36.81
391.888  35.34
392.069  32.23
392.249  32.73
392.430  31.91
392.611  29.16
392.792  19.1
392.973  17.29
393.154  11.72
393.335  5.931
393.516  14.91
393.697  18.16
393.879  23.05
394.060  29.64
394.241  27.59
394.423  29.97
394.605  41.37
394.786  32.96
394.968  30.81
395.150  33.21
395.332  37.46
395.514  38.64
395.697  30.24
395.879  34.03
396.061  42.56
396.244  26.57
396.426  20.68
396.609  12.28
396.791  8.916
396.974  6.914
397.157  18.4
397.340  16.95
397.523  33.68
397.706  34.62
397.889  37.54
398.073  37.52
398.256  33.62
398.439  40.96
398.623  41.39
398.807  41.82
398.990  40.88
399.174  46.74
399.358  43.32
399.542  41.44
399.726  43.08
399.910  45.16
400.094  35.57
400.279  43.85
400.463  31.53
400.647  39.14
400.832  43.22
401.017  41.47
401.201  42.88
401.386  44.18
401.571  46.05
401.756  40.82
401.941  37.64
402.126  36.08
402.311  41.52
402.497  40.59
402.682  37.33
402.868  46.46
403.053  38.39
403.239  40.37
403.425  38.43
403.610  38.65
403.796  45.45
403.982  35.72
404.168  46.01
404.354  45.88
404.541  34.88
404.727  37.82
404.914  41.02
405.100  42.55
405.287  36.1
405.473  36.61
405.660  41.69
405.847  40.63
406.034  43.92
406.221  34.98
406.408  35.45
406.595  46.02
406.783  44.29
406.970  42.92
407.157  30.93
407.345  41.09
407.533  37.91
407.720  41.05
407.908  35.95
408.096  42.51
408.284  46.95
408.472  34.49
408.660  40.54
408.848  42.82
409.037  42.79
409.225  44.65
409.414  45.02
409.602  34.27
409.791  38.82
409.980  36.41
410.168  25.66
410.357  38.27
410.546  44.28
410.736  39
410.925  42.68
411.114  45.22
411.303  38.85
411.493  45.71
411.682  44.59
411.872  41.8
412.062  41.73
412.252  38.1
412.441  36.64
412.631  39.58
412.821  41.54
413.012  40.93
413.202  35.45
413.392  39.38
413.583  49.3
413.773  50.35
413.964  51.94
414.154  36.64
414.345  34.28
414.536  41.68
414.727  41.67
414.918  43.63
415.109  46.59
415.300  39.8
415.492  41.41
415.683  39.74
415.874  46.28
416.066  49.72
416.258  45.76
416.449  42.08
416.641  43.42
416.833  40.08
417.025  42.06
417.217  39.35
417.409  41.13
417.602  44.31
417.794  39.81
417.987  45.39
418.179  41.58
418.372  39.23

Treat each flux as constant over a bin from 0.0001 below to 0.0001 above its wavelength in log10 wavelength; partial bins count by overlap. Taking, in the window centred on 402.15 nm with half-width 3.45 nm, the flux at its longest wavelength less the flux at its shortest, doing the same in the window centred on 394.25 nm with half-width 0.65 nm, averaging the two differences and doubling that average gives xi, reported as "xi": 10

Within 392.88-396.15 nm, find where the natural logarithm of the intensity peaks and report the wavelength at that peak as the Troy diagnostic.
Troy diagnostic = 396.061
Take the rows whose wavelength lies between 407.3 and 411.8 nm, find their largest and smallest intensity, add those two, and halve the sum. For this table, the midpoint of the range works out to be 36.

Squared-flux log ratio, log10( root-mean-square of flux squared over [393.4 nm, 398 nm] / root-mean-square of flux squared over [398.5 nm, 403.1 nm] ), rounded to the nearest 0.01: -0.25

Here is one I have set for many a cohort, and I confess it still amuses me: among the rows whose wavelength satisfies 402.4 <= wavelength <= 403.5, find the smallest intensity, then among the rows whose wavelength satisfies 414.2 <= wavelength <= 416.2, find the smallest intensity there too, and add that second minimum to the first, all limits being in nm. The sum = 72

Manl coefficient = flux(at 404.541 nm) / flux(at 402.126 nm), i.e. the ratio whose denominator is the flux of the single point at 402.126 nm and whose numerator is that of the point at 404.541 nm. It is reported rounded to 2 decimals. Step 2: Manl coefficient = 0.97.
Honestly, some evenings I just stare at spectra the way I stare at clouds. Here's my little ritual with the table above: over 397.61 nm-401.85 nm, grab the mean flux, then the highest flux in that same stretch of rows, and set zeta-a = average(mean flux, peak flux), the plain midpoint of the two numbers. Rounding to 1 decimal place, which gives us 43.7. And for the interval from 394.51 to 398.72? 36.3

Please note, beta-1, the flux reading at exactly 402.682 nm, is 37.33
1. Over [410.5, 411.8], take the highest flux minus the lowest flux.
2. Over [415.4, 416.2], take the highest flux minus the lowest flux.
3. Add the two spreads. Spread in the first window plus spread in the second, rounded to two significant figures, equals 17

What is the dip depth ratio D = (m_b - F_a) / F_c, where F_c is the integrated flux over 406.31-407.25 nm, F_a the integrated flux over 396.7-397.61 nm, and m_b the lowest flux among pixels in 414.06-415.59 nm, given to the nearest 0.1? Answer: 0.5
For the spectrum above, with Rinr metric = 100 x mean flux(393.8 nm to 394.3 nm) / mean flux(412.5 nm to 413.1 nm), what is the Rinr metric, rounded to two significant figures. 66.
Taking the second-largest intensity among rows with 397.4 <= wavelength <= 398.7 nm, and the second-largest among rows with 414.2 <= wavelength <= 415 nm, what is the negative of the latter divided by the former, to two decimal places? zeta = -1.02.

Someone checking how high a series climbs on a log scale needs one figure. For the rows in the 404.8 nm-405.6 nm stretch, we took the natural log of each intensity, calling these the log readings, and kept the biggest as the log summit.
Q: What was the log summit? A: 3.75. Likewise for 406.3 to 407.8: 3.83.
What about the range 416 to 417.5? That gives 3.91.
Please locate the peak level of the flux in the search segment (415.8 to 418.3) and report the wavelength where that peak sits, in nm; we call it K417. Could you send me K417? 416.066 nm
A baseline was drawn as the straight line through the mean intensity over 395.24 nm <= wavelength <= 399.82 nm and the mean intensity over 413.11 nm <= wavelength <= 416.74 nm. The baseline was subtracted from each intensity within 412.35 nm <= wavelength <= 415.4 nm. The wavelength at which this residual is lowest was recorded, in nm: 414.345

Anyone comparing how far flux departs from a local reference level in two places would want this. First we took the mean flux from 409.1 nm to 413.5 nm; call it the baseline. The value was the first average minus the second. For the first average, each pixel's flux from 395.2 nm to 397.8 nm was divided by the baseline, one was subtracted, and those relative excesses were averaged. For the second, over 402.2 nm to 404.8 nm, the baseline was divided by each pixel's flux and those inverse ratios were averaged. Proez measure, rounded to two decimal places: -1.35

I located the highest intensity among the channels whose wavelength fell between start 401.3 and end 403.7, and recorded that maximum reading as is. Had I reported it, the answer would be 46.46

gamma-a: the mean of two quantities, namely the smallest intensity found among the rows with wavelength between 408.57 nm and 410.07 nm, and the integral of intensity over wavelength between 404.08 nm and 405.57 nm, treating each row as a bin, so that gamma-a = 47.0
